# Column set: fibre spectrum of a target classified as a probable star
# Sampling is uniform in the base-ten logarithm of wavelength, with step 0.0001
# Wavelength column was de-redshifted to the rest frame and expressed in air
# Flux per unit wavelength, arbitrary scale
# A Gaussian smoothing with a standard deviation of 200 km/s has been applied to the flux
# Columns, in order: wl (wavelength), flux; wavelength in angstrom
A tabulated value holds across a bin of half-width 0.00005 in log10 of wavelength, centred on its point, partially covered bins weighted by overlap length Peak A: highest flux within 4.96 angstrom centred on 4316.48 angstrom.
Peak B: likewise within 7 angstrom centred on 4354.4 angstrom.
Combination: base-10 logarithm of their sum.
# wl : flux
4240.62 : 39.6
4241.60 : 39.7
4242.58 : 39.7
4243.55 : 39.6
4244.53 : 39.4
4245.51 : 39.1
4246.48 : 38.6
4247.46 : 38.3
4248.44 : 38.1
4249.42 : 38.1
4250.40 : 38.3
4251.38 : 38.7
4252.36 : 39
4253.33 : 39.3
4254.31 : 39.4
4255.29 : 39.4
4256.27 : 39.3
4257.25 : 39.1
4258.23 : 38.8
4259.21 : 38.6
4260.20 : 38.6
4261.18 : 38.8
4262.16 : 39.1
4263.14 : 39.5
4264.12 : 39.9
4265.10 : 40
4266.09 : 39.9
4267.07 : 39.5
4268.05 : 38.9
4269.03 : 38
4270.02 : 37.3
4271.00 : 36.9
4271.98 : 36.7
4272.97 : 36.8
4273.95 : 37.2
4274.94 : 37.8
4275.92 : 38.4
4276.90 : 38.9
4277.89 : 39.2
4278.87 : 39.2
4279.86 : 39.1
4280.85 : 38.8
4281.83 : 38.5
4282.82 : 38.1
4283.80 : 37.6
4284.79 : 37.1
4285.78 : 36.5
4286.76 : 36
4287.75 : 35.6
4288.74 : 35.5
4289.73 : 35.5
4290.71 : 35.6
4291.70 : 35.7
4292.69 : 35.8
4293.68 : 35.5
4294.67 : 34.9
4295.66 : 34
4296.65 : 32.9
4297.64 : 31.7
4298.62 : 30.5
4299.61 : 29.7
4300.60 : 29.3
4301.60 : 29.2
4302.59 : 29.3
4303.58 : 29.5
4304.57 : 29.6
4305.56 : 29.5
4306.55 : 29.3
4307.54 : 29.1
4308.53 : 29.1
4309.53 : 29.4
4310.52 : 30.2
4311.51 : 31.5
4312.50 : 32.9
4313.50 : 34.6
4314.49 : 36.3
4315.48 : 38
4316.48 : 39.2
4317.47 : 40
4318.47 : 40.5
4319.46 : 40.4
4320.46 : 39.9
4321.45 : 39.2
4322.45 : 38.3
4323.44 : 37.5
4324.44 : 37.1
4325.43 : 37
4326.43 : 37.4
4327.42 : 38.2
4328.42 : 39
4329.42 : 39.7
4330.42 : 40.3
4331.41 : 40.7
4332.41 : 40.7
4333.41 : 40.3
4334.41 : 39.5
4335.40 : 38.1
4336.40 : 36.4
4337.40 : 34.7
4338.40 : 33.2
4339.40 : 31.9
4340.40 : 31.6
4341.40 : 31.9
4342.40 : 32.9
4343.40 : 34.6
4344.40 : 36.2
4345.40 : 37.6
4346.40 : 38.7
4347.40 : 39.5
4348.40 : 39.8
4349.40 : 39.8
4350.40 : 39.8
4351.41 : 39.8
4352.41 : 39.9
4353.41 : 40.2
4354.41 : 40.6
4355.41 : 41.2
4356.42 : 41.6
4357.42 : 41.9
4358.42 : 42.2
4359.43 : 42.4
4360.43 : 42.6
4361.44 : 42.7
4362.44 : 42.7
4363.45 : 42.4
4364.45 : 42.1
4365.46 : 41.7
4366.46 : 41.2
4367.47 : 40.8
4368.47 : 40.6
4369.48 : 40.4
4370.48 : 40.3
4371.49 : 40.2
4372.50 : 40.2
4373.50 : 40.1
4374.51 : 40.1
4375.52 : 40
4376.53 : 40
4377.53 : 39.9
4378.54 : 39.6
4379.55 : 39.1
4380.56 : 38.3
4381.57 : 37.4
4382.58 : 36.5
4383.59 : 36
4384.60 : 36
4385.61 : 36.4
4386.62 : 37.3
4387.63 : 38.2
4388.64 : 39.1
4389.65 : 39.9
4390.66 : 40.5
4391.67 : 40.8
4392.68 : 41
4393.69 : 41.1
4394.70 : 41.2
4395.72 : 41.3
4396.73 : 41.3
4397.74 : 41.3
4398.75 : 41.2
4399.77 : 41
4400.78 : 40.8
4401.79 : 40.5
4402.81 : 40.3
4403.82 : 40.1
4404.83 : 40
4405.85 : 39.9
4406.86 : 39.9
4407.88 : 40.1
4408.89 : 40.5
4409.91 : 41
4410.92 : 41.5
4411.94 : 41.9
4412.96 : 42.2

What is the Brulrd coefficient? 1.916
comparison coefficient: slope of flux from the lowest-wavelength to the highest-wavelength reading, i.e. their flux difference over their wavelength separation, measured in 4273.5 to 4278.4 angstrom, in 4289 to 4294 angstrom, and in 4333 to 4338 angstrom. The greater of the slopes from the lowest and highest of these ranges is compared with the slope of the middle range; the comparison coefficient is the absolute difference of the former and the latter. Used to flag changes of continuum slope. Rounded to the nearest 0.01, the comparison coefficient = 0.51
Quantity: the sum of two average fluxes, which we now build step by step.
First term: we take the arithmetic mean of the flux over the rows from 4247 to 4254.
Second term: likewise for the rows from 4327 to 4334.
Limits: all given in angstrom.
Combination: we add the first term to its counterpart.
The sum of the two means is 78.4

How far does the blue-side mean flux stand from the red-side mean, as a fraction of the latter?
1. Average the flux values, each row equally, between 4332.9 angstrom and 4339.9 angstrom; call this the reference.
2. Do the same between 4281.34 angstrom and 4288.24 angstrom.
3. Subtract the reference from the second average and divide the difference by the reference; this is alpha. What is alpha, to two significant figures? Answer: 0.021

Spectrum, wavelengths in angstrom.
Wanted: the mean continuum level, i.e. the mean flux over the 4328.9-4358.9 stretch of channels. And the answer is 38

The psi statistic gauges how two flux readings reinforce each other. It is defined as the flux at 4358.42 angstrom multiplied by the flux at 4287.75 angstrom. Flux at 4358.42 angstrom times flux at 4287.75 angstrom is 1502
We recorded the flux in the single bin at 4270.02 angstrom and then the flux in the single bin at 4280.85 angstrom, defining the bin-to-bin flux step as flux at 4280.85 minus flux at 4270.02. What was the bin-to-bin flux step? 1.5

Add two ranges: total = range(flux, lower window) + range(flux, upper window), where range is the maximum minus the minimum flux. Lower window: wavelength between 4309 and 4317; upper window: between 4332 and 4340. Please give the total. 19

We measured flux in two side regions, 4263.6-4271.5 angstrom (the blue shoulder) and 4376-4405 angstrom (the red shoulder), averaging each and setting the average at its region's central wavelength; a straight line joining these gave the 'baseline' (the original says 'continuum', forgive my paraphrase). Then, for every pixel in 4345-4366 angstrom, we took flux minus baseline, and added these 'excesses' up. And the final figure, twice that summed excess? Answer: 67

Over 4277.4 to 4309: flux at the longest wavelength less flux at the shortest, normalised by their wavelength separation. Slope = -0.33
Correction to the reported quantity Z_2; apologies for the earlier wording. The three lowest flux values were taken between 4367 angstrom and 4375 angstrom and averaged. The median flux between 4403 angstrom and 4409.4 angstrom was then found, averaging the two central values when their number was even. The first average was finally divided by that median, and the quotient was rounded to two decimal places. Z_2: 1.00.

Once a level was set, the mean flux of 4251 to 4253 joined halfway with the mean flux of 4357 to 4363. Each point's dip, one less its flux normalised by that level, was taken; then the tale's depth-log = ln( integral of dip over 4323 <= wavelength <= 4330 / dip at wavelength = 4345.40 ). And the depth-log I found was 1.8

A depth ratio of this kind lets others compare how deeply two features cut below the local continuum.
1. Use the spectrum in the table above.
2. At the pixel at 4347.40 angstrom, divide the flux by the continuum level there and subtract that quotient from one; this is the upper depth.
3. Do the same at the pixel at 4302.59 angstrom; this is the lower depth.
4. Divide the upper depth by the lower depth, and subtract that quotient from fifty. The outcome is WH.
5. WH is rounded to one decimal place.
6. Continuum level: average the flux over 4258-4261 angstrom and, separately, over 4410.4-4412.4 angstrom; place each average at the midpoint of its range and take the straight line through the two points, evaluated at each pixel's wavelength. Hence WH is 49.9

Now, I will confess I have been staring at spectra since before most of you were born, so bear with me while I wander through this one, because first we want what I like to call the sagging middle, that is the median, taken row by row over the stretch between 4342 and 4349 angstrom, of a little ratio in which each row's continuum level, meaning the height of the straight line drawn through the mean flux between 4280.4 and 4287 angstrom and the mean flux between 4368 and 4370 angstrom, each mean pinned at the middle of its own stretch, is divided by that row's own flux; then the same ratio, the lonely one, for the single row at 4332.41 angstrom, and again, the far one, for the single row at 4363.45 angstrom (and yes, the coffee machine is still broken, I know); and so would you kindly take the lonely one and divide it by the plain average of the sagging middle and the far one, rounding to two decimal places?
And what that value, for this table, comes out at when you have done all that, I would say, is 0.96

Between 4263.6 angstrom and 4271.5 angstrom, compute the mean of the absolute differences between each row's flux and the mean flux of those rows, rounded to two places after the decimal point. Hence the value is 1.05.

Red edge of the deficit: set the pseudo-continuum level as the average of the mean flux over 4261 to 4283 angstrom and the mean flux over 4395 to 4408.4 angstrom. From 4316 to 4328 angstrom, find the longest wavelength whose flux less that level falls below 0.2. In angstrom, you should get 4327.42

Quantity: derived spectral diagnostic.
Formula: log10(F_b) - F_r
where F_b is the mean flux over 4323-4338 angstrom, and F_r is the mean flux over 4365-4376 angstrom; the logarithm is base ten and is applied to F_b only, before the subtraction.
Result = -38.9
